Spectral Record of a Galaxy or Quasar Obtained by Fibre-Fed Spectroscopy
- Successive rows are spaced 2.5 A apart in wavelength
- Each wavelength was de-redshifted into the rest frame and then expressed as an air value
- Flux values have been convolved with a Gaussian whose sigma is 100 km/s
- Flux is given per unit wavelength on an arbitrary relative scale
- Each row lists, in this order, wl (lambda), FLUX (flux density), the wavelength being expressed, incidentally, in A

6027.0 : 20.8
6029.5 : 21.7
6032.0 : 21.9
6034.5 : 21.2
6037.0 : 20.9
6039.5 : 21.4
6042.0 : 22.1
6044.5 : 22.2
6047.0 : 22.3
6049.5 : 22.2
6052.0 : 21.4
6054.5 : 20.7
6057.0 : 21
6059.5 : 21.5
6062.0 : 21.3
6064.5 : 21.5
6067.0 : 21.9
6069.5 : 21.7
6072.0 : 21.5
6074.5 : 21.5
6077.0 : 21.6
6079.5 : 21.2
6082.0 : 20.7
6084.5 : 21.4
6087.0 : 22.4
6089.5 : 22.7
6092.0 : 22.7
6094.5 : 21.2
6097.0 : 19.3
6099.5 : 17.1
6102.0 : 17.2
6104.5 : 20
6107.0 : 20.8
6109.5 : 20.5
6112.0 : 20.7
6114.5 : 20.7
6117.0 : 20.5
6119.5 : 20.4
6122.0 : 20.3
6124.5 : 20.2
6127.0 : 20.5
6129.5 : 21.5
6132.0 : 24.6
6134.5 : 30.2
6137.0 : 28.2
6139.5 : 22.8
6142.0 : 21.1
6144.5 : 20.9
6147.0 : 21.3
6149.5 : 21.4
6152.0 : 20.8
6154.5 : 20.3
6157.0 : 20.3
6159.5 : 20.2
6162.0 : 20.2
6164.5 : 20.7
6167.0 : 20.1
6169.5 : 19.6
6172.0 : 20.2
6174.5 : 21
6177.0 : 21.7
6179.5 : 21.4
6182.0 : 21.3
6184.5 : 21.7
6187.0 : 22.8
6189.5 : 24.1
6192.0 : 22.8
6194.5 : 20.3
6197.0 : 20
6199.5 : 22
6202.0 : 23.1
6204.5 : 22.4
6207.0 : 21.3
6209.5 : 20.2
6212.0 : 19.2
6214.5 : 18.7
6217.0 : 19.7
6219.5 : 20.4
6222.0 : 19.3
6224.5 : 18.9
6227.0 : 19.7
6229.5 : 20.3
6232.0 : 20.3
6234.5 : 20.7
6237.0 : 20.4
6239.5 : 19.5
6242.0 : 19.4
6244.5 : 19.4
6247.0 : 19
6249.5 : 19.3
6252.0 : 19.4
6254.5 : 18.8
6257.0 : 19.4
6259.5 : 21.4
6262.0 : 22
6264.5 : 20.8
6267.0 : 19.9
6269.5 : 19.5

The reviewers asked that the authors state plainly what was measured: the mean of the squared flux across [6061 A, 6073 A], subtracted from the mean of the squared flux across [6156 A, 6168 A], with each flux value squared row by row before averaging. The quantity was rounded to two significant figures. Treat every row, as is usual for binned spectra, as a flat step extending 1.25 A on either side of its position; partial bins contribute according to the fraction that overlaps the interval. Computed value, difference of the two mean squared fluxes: -54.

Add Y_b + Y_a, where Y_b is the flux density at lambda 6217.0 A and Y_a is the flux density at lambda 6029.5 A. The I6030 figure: 41.4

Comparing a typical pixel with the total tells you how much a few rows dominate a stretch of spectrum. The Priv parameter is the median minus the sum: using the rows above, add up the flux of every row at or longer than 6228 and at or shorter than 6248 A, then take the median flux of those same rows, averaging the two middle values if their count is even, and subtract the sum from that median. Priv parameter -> -139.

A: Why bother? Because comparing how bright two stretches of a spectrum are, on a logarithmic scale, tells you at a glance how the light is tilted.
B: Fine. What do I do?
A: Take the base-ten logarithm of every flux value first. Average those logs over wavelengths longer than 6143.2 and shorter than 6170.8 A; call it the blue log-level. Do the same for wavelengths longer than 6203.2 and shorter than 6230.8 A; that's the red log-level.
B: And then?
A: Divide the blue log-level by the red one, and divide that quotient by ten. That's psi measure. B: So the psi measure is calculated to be 0.101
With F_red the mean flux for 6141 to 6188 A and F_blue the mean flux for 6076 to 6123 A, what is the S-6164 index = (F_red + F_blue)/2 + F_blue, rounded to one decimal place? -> 41.3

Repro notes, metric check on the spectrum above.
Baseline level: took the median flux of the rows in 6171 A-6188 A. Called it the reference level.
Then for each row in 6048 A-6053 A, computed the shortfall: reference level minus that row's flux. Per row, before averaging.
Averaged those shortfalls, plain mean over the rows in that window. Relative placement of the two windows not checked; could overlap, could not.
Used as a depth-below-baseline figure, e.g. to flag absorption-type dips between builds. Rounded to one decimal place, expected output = -0.4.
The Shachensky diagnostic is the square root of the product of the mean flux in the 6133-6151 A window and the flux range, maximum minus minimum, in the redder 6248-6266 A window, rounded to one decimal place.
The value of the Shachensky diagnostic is 8.7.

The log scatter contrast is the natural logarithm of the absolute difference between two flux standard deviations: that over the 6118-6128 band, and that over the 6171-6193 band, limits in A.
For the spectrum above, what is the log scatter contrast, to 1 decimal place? 0.0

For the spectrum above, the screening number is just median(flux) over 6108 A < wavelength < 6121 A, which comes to 20.5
